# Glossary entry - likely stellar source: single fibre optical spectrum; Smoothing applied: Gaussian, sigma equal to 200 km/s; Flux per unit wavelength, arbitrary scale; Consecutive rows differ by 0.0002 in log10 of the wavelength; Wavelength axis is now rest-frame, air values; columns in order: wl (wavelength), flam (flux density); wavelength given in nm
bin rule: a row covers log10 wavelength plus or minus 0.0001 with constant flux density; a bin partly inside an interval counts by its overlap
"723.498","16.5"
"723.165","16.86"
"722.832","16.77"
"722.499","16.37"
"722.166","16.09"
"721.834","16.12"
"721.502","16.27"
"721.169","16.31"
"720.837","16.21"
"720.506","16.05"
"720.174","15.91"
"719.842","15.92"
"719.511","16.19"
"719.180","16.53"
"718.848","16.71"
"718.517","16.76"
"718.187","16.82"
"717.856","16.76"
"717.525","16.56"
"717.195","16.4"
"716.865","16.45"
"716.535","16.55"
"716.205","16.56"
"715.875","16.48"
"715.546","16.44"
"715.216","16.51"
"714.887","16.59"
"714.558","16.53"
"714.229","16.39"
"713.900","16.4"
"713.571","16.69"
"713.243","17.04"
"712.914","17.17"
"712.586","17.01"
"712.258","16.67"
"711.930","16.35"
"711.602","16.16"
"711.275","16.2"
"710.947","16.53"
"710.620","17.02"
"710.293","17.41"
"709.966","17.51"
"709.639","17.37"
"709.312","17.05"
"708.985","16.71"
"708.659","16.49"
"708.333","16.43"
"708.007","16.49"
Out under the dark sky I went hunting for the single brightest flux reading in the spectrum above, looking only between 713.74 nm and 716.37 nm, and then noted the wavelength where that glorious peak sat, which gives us 714.887 nm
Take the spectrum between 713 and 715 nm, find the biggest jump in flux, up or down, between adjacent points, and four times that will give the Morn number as 1.40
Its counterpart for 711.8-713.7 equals 1.40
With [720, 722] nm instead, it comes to 0.64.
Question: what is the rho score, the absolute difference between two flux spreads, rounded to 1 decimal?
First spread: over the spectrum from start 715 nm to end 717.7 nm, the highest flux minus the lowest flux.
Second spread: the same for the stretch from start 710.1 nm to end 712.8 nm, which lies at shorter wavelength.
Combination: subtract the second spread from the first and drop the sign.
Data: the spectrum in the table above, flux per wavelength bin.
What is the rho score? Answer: 1.1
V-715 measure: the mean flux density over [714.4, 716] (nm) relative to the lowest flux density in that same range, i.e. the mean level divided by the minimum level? 1.00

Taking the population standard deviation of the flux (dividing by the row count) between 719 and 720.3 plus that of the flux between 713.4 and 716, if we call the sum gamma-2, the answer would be 0.35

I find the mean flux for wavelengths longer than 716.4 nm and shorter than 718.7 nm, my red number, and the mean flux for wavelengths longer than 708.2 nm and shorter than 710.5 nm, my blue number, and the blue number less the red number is 0.38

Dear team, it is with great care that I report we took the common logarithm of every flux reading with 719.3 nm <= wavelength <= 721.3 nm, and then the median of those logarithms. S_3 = 1.21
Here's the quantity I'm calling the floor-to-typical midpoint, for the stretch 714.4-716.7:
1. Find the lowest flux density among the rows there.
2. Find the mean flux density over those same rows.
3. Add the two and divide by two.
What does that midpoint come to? 16.5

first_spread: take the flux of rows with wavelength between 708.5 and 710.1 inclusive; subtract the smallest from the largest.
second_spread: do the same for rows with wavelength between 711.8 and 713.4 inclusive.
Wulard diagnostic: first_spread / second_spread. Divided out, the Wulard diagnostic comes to 1.2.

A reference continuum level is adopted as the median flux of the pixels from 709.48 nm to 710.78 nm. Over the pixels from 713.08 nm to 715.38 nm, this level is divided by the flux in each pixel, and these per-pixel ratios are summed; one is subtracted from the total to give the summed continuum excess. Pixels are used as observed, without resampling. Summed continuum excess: 6.34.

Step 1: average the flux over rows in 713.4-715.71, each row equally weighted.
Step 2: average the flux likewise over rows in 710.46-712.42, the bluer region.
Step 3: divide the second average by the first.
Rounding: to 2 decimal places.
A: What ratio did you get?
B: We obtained 1.00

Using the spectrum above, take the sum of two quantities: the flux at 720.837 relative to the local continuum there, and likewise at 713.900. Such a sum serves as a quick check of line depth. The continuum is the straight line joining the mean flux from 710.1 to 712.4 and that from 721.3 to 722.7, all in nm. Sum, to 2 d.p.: 1.99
